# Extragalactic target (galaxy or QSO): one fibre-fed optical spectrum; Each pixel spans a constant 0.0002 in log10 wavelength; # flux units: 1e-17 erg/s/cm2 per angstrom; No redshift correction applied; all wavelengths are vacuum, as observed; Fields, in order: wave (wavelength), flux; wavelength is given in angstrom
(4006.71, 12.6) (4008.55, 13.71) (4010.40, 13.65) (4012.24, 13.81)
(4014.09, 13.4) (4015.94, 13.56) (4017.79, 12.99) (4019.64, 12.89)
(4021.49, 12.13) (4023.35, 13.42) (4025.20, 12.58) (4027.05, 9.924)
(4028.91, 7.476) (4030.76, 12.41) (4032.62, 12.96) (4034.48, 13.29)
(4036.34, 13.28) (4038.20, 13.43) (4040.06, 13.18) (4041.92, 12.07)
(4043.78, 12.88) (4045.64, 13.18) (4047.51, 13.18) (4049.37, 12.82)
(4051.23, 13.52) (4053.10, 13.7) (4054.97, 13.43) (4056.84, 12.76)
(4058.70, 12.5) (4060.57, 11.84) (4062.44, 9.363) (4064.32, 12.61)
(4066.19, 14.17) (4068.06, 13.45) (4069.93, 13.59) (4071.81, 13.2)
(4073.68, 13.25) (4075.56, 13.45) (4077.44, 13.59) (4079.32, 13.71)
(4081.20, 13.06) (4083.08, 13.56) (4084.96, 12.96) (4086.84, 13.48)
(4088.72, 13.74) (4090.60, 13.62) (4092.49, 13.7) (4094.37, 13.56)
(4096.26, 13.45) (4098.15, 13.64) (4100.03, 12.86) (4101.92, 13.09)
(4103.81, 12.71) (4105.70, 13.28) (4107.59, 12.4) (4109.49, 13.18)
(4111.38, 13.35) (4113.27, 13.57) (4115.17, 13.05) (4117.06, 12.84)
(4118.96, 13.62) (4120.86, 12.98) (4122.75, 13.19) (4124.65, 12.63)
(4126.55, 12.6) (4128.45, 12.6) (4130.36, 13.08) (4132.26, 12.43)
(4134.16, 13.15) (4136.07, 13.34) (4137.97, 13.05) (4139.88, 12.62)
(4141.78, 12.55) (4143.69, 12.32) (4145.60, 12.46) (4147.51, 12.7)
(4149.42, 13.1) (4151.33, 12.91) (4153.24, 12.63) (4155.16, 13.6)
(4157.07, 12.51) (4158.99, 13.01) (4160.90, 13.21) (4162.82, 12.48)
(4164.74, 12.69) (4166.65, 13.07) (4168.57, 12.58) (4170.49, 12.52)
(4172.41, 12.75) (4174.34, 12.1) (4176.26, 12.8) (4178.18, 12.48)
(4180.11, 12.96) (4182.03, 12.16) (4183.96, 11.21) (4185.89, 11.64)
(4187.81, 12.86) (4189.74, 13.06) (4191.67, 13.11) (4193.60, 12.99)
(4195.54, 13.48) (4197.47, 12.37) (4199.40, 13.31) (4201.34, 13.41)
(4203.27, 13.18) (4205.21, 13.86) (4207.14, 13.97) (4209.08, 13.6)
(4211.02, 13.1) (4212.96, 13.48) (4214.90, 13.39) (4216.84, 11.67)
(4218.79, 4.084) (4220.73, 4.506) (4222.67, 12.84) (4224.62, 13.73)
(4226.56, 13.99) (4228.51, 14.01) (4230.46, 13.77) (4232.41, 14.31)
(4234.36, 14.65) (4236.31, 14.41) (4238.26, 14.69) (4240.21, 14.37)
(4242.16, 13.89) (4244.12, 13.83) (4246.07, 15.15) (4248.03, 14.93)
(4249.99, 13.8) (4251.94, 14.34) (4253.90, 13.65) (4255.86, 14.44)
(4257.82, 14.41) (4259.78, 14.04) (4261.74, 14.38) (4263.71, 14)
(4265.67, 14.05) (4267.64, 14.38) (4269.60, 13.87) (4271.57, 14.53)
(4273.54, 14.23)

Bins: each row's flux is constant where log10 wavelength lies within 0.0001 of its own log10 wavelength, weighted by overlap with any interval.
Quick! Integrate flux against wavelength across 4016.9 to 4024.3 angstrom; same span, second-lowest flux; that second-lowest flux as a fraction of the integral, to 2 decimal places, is 0.14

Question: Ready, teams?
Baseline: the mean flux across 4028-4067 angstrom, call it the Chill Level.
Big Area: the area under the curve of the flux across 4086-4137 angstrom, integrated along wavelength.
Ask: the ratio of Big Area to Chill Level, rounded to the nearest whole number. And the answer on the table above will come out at 53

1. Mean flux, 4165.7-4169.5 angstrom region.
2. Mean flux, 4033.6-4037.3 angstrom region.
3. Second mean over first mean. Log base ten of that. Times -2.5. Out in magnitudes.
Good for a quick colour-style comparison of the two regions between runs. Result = -0.038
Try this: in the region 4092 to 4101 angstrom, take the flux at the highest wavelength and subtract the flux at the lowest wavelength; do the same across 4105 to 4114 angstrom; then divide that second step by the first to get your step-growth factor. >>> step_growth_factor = -0.35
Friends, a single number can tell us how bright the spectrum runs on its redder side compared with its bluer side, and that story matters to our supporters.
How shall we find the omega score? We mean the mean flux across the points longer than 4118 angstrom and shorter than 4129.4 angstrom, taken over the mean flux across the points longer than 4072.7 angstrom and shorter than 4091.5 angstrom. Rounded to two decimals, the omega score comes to 0.96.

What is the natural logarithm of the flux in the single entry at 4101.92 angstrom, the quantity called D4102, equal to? 2.57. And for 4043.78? 2.56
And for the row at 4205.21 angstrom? 2.63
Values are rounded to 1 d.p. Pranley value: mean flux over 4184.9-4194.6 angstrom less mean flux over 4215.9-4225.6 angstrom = 3.4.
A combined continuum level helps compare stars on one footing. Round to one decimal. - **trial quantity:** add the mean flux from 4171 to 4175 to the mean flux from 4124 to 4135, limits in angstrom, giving 25.2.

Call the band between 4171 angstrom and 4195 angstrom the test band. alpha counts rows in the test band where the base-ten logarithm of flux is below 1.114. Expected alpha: 10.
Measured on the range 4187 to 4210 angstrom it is 3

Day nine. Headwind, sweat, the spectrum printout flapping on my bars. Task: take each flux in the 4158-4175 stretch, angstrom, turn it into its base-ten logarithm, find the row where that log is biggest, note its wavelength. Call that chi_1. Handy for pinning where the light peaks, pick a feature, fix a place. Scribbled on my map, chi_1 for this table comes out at 4160.90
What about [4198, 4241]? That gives 4238.26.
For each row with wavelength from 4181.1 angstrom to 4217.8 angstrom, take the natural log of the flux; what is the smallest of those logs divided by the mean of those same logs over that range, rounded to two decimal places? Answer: 0.94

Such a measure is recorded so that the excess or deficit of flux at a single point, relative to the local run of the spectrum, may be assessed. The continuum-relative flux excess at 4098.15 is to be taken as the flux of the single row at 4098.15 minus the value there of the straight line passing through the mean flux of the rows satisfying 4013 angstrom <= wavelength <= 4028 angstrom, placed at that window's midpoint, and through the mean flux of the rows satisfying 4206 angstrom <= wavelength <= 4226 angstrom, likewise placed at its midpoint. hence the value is 1.5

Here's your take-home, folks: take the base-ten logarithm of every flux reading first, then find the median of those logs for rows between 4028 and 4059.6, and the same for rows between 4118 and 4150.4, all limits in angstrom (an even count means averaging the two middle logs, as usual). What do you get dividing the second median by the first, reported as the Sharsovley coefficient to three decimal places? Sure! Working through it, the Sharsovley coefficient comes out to 0.986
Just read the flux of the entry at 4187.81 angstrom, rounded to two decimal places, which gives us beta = 12.86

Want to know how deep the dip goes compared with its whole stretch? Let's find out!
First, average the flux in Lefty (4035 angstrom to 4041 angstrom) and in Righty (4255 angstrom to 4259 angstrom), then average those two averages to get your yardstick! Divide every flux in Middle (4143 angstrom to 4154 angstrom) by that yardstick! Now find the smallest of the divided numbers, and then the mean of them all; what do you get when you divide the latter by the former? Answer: 1.03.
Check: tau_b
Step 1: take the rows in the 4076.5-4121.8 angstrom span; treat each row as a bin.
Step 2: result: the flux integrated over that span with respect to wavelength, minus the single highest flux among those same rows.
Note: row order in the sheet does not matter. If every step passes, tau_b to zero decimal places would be 588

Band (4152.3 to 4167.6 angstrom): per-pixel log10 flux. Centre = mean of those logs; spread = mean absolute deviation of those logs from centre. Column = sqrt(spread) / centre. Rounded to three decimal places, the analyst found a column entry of 0.094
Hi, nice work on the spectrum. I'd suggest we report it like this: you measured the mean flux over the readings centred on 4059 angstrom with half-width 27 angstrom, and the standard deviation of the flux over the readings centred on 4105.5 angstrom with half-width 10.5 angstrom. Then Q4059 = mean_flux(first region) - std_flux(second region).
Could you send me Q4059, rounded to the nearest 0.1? 12.7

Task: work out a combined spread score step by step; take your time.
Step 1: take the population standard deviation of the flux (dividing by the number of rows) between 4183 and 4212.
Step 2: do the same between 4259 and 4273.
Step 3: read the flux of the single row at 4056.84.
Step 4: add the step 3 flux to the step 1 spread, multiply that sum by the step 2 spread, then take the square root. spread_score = 1.8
